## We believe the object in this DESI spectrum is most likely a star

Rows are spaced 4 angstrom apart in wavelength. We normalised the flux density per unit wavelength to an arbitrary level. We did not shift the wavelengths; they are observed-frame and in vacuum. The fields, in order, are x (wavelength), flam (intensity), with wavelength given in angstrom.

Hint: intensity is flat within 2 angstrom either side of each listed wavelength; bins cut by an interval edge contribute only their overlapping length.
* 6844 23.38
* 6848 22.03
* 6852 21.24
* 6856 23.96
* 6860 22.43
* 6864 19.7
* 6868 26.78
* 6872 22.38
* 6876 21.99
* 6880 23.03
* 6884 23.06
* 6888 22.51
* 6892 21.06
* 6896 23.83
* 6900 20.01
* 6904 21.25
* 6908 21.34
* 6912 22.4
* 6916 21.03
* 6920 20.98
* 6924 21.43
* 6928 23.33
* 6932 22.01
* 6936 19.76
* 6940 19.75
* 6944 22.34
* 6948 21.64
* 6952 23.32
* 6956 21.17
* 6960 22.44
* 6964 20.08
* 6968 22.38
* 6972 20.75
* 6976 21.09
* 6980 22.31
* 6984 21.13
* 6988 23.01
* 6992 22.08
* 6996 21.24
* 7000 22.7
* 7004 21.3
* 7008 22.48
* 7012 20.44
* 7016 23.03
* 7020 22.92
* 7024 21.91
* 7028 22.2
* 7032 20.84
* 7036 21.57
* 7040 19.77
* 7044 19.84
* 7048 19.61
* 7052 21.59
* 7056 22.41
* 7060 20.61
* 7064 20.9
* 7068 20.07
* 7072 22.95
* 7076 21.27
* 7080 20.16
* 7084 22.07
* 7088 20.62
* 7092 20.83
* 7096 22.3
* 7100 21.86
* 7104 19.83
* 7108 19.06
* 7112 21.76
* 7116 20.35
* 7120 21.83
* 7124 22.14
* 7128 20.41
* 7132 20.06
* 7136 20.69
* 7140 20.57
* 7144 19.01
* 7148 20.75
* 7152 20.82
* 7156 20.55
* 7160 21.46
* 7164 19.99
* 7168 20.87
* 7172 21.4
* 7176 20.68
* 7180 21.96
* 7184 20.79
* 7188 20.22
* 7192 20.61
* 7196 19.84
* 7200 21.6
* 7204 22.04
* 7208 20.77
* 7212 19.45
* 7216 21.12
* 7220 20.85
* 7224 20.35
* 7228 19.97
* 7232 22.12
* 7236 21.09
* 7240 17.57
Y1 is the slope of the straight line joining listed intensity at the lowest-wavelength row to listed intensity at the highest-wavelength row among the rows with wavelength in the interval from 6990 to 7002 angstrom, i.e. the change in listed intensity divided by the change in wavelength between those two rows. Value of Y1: 0.08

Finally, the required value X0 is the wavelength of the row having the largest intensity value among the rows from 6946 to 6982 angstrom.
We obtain 6952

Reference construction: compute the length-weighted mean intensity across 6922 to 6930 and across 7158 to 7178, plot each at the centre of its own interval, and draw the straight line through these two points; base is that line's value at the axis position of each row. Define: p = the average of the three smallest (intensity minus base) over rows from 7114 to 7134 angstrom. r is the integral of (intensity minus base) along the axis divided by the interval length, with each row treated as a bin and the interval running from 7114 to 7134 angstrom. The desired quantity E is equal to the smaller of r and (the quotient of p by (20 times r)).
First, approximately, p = -0.9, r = -0.2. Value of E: -0.19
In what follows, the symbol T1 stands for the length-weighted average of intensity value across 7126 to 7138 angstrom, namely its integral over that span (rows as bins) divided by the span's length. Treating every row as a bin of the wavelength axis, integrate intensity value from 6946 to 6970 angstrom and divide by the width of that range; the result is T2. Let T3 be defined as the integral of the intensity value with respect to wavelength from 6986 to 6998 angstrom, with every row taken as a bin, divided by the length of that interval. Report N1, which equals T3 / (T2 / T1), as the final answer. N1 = 20.6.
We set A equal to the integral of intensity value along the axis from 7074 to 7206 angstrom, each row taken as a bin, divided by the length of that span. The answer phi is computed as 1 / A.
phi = 0.0479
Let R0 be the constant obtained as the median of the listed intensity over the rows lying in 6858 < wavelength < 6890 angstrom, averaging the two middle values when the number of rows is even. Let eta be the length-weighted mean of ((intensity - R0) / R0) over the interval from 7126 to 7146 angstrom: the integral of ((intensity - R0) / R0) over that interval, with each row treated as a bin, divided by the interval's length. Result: -0.103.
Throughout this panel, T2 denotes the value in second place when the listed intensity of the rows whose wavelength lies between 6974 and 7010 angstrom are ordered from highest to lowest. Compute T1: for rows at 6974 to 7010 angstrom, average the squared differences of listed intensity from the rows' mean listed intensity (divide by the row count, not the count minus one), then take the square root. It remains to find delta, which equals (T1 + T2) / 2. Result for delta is 11.70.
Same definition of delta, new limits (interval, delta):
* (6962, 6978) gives 10.96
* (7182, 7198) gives 10.49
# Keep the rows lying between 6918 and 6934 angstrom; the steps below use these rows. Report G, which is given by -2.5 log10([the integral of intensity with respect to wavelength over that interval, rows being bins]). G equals -6.36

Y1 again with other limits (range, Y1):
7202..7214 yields -0.32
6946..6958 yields -0.06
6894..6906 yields -0.32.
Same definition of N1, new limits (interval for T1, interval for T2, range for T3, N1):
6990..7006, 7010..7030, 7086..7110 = 20.5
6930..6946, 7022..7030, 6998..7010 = 21.1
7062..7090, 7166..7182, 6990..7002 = 21.9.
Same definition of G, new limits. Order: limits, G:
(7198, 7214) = -6.31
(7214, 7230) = -6.29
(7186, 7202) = -6.29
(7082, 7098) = -6.34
